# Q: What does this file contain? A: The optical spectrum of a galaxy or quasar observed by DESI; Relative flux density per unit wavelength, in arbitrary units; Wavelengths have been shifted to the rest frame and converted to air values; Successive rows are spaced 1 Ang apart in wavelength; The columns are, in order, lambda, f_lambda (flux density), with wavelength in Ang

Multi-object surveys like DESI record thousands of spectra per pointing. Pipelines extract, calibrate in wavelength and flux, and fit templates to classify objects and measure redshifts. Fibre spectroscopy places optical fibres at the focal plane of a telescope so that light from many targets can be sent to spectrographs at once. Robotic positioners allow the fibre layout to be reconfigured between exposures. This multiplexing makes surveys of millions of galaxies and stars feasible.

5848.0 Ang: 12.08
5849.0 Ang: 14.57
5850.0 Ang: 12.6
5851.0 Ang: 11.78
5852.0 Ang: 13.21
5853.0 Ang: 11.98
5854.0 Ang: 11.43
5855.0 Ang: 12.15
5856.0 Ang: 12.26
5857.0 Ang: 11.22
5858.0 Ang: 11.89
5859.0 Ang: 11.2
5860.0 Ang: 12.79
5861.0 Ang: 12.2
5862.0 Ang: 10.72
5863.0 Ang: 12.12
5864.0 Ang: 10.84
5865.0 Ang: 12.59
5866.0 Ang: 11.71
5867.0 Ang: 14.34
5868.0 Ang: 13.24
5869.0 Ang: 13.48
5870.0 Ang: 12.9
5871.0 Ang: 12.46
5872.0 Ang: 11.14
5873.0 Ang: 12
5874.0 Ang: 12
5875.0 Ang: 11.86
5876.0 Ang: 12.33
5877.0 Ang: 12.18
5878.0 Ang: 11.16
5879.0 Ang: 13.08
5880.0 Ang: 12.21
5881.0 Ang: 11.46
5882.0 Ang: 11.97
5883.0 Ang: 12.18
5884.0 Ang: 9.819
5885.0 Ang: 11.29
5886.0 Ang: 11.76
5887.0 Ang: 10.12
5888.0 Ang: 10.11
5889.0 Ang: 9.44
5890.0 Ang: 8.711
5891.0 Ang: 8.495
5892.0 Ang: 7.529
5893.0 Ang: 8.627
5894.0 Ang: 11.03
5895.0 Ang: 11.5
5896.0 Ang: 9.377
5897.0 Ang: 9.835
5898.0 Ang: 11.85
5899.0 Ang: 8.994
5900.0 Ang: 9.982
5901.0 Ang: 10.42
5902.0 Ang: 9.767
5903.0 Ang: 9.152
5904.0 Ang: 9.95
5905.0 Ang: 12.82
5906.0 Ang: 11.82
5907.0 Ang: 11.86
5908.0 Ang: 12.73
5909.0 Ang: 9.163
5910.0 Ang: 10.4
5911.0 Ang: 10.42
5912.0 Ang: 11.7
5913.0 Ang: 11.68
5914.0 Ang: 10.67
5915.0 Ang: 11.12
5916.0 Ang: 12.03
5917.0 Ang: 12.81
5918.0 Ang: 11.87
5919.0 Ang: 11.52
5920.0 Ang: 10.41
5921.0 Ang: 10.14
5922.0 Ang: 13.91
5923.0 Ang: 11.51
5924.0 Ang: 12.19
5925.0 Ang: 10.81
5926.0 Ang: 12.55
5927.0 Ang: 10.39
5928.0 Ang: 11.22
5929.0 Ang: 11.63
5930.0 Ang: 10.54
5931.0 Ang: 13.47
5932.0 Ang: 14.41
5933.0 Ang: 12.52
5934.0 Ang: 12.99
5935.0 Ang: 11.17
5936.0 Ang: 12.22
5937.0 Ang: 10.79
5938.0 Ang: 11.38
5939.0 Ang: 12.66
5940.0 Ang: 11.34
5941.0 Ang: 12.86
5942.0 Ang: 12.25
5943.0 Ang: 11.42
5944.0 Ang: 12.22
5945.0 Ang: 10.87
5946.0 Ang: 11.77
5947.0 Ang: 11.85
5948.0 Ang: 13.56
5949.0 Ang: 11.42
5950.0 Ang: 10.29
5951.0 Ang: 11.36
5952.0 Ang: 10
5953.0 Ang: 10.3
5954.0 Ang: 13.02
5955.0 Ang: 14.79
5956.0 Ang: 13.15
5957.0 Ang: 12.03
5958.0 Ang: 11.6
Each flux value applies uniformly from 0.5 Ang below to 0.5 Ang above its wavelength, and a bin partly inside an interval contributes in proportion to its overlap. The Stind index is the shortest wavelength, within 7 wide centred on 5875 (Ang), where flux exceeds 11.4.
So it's 5873.0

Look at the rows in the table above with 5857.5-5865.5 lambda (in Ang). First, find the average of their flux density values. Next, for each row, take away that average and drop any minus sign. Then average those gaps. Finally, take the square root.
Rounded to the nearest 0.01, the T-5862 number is 0.81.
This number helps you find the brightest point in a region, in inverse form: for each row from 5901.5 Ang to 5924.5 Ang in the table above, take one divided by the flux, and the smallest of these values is 0.0719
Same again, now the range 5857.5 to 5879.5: 0.0697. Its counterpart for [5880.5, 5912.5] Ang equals 0.0780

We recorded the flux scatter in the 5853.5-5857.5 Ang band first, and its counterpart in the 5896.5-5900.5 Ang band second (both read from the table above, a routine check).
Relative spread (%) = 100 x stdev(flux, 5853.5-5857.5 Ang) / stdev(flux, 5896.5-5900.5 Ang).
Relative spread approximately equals 43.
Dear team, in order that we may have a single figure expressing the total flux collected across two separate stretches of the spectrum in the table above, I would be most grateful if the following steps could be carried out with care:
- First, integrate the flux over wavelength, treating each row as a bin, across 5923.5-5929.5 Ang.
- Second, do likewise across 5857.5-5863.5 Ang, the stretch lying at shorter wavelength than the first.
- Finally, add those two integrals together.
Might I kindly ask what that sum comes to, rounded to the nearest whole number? 140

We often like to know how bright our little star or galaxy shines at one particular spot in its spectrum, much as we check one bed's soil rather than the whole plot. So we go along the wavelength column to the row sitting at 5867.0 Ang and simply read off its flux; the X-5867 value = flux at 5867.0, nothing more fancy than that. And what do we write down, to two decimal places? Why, 14.34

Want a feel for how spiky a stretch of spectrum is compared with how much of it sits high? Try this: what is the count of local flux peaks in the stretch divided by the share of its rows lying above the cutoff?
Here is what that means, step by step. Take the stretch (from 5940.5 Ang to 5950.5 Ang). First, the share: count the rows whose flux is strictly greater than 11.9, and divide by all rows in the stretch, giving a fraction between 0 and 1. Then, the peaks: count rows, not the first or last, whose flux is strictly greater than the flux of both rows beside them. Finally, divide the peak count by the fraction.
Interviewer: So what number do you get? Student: 5.0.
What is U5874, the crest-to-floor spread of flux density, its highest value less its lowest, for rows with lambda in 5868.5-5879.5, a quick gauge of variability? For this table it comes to 2.34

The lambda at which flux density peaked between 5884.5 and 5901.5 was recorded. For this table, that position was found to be 5898.0 Ang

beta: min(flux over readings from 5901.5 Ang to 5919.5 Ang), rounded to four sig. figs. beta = 9.152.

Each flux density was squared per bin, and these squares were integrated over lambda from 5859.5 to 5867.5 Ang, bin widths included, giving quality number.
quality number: 1193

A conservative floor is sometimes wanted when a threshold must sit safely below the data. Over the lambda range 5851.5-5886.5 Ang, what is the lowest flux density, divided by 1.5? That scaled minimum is 6.5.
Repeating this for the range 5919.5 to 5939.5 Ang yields 6.8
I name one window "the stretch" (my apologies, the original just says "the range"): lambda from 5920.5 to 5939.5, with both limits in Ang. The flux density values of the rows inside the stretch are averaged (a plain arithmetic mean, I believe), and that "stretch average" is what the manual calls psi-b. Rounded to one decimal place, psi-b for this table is 11.9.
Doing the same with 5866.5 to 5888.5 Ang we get 12.0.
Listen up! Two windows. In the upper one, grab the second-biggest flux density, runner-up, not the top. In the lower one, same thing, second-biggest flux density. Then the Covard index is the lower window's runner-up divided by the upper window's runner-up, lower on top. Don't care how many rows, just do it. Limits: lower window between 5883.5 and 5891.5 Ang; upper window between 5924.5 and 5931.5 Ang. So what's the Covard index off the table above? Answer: 0.90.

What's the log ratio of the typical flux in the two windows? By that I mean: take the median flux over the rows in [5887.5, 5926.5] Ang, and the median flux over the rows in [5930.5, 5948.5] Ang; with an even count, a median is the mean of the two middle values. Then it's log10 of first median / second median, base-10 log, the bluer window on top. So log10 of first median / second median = -0.06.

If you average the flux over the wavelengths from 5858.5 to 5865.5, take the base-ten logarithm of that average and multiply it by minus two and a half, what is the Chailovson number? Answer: -2.68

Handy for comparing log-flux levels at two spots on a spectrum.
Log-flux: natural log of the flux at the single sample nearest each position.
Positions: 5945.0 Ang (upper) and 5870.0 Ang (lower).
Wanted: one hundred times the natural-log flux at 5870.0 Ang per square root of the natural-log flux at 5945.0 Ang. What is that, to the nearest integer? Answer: 166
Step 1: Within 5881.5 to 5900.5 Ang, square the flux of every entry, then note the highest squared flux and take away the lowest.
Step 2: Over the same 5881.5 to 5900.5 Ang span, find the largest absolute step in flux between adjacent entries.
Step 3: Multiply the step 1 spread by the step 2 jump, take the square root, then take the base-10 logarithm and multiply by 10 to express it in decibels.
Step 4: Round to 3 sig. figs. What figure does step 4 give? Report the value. 12.1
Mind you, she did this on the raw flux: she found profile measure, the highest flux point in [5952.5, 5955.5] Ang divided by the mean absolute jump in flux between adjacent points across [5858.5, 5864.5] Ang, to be 12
